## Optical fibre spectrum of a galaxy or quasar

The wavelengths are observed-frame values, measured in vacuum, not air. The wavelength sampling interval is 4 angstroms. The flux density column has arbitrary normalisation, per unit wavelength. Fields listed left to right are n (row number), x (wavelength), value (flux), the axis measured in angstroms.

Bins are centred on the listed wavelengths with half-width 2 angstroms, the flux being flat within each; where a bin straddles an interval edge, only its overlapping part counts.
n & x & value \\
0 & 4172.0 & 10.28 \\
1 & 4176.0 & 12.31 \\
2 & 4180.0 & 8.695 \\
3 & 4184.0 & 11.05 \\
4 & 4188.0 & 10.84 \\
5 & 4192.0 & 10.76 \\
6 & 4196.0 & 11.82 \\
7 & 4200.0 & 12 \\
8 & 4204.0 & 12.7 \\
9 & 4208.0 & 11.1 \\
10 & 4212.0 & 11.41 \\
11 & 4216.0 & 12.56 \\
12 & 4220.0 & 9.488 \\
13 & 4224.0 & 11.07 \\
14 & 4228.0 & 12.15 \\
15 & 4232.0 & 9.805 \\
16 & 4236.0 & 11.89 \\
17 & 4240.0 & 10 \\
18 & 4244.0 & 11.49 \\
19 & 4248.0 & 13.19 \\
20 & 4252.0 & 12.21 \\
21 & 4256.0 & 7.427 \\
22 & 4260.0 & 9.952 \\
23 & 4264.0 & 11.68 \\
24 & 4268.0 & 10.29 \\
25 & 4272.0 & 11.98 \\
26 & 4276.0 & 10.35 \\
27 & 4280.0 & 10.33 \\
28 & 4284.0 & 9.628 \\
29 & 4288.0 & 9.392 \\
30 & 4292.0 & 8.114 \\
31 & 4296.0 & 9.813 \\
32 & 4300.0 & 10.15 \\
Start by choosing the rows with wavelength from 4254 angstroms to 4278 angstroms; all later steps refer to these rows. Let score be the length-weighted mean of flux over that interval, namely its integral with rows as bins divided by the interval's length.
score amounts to 10.3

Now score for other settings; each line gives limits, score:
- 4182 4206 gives 11.5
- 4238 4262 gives 10.7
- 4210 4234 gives 11.1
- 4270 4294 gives 10.0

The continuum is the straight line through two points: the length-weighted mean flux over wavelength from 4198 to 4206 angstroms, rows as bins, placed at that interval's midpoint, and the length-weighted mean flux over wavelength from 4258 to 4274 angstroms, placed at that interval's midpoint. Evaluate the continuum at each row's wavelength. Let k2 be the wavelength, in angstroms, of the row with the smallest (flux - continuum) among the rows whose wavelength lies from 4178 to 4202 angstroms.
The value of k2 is 4180.0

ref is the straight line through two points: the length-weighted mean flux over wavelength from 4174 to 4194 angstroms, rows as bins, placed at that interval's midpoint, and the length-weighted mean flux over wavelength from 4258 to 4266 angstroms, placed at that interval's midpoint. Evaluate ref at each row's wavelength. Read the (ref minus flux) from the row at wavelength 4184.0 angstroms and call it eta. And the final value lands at -0.3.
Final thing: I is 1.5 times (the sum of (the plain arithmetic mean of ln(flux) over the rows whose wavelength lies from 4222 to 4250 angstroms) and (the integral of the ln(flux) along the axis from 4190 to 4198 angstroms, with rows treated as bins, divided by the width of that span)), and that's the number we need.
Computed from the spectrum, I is 7.27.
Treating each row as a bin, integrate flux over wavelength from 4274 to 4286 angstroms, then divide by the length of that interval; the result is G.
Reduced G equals 10.1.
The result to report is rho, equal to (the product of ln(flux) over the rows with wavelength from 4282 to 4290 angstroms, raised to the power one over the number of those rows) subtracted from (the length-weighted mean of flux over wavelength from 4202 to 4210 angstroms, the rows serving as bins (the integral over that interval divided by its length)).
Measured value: 9.6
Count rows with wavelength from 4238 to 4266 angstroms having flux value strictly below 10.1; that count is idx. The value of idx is 3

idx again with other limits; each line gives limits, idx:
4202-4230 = 1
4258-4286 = 2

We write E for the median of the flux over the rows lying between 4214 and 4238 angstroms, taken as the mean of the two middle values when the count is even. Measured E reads 11.5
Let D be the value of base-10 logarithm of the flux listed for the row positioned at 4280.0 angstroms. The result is 1.014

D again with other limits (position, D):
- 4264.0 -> 1.067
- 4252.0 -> 1.087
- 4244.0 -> 1.060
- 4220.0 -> 0.977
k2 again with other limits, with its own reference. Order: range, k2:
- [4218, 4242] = 4220.0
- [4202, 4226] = 4220.0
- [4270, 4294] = 4292.0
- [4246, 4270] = 4256.0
